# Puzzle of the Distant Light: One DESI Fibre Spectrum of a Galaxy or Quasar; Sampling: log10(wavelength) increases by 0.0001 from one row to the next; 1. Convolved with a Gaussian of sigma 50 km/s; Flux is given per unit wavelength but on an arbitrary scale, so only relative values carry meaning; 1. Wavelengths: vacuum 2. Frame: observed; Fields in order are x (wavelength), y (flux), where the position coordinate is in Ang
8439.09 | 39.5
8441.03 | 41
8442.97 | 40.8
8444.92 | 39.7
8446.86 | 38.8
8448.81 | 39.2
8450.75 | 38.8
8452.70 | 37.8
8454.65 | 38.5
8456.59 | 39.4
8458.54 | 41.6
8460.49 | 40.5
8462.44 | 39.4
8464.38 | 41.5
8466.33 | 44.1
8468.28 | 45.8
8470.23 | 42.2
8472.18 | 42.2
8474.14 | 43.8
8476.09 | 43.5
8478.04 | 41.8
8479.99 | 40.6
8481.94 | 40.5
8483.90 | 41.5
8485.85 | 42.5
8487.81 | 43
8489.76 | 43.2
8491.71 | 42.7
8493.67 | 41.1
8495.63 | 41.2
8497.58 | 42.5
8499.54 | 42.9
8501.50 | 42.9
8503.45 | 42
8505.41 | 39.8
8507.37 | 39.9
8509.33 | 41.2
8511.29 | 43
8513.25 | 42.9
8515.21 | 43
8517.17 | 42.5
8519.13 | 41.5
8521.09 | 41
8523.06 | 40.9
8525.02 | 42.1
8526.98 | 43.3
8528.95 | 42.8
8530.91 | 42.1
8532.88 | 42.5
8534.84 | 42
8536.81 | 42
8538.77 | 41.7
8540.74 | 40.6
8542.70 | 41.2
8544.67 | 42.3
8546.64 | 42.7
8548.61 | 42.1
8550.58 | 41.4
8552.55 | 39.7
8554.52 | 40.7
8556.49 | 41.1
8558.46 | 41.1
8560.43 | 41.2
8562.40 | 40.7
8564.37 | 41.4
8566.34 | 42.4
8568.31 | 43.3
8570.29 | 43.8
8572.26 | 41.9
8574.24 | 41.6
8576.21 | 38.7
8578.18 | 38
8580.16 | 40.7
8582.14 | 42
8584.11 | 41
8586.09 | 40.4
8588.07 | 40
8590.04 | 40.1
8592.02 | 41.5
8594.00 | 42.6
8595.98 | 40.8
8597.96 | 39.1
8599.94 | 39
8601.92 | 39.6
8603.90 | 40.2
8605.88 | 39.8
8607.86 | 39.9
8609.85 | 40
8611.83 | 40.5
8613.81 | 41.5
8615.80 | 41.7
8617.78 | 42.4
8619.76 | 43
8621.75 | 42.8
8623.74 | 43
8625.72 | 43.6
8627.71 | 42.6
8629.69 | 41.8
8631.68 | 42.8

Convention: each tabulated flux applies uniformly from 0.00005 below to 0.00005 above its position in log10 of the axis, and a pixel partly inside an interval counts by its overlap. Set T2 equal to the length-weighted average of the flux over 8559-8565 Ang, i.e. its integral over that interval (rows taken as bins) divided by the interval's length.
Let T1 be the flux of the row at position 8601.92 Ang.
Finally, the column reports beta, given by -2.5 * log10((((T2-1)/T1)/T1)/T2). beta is 8.02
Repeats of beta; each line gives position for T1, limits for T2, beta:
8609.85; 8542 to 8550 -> 8.04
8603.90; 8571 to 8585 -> 8.05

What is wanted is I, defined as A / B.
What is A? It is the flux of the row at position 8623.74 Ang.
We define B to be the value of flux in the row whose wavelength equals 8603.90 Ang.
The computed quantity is 1.07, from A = 43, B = 40.2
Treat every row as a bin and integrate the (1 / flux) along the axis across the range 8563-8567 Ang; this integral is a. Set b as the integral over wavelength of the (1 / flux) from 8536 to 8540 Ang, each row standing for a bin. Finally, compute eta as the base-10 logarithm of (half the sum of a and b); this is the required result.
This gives -1.02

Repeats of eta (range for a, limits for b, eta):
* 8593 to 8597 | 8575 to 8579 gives -1.00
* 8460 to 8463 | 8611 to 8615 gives -1.06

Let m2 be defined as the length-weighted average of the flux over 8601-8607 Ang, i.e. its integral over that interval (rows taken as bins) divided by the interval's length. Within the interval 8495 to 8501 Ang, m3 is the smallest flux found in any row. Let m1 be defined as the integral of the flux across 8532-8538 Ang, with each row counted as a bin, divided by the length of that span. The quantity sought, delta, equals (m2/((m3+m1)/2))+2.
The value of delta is 2.96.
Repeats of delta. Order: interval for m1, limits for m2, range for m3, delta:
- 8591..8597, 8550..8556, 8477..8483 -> 2.99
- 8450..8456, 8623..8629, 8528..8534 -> 3.07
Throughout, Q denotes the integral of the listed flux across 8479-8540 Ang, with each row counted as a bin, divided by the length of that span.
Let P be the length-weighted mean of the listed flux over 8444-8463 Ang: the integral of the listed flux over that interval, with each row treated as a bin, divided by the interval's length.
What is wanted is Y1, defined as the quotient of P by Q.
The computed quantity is 0.94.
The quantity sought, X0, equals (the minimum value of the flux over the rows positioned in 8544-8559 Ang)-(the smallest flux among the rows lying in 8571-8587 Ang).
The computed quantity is 1.7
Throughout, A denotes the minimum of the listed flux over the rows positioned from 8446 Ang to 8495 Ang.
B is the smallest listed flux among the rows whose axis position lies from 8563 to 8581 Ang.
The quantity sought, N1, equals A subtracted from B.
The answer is 0.2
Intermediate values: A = 37.8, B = 38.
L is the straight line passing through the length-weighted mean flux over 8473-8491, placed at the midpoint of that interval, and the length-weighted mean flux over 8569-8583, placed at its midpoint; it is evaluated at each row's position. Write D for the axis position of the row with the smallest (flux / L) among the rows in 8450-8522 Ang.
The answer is 8452.70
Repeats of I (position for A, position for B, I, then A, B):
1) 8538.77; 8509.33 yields 1.01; 41.7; 41.2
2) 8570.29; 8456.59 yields 1.11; 43.8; 39.4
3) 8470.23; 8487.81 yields 0.98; 42.2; 43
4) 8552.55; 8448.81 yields 1.01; 39.7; 39.2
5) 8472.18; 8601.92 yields 1.07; 42.2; 39.6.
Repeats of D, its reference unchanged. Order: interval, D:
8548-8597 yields 8578.18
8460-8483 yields 8462.44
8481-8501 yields 8481.94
